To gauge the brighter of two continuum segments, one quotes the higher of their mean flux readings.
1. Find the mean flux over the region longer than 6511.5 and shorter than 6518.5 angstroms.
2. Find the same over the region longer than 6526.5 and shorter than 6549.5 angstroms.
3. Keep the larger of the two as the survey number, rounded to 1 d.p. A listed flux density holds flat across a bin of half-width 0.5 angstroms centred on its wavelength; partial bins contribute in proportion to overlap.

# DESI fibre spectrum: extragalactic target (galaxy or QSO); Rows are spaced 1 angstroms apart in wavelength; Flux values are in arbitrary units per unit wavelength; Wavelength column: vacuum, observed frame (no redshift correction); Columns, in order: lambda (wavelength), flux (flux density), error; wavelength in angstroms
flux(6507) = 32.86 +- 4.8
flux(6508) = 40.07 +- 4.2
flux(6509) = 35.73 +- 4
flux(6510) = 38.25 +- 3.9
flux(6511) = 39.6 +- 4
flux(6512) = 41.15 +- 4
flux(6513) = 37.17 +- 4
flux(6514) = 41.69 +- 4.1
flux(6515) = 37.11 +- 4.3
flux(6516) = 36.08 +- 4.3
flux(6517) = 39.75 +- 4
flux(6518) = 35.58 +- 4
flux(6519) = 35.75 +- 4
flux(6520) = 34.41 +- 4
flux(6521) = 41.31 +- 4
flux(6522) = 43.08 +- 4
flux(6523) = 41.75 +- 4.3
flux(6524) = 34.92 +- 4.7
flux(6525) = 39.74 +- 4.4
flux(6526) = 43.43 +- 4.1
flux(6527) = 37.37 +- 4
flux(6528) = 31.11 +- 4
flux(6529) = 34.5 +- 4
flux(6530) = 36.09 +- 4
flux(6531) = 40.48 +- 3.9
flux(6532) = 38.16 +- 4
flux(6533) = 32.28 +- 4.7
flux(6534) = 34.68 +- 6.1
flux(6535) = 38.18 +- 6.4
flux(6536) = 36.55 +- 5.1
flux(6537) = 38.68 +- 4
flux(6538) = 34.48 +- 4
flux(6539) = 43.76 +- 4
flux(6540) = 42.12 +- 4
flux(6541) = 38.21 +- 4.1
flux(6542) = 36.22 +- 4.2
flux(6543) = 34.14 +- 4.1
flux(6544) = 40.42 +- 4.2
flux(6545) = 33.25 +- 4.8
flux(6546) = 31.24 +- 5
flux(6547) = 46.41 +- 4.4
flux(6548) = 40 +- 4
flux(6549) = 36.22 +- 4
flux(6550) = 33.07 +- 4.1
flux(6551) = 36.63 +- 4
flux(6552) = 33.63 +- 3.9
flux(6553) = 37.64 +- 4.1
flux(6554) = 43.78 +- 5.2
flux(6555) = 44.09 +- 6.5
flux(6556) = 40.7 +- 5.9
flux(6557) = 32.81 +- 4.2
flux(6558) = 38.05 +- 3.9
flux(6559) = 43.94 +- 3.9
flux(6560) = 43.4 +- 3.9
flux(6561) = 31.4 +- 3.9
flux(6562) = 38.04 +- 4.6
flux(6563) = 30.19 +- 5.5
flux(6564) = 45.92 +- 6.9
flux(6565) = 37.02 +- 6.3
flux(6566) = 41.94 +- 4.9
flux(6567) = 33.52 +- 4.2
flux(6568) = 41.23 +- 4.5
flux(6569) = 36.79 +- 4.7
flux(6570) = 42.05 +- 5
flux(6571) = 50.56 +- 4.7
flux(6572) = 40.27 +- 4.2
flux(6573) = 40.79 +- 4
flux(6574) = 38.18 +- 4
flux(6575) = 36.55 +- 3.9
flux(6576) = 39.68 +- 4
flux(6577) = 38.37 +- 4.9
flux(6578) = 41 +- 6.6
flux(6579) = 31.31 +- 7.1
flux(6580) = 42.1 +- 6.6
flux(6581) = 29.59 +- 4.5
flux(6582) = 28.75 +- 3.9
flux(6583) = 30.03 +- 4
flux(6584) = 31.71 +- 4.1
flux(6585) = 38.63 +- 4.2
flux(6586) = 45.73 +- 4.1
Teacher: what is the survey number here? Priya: 38.4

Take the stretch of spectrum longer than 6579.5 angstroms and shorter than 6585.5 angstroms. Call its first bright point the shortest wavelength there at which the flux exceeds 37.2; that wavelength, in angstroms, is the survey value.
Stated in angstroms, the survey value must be 6580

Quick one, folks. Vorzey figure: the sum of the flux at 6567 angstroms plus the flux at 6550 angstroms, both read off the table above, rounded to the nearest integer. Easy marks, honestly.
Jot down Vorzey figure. 67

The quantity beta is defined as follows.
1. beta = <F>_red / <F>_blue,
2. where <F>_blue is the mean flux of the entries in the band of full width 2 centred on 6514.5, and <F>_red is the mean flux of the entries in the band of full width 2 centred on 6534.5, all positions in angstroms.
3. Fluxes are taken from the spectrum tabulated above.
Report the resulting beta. 0.92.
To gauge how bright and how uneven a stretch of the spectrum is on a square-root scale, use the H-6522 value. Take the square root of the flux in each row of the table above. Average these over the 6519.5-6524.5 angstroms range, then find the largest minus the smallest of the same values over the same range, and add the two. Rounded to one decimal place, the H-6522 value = 6.9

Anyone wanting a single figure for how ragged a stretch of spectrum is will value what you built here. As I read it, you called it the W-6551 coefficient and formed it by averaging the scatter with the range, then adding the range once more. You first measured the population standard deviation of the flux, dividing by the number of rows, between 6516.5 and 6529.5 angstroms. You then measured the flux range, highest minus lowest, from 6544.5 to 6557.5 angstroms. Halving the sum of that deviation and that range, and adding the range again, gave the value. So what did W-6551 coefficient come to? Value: 24.6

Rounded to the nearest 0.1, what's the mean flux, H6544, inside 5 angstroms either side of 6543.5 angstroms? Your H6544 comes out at 38.6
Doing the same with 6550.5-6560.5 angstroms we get 39.5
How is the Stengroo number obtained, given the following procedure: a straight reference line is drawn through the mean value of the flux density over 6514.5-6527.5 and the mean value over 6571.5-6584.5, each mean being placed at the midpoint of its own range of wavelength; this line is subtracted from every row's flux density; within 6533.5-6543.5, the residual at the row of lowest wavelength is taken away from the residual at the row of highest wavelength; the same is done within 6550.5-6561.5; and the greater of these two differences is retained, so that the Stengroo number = 0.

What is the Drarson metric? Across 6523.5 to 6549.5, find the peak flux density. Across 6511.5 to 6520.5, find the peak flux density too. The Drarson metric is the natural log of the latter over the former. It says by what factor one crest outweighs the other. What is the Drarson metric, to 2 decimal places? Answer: -0.11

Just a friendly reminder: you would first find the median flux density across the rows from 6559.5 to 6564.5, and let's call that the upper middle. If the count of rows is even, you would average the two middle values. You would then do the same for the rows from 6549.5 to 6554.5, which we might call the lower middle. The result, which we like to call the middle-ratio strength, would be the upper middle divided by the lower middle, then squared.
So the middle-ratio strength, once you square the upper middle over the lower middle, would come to 1.08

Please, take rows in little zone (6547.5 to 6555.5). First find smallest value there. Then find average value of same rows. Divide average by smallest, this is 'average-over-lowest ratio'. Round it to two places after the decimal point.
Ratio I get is 1.15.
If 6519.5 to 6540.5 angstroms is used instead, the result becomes 1.22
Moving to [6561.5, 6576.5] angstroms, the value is 1.31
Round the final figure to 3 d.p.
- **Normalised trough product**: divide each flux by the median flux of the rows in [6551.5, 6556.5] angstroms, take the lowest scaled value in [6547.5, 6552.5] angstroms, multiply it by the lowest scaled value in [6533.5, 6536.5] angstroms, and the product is 0.692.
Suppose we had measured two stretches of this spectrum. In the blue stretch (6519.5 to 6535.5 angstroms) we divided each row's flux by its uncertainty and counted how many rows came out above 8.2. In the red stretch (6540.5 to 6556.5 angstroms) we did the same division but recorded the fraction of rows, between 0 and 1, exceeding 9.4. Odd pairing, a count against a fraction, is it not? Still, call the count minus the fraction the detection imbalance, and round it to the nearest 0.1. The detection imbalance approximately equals 10.8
